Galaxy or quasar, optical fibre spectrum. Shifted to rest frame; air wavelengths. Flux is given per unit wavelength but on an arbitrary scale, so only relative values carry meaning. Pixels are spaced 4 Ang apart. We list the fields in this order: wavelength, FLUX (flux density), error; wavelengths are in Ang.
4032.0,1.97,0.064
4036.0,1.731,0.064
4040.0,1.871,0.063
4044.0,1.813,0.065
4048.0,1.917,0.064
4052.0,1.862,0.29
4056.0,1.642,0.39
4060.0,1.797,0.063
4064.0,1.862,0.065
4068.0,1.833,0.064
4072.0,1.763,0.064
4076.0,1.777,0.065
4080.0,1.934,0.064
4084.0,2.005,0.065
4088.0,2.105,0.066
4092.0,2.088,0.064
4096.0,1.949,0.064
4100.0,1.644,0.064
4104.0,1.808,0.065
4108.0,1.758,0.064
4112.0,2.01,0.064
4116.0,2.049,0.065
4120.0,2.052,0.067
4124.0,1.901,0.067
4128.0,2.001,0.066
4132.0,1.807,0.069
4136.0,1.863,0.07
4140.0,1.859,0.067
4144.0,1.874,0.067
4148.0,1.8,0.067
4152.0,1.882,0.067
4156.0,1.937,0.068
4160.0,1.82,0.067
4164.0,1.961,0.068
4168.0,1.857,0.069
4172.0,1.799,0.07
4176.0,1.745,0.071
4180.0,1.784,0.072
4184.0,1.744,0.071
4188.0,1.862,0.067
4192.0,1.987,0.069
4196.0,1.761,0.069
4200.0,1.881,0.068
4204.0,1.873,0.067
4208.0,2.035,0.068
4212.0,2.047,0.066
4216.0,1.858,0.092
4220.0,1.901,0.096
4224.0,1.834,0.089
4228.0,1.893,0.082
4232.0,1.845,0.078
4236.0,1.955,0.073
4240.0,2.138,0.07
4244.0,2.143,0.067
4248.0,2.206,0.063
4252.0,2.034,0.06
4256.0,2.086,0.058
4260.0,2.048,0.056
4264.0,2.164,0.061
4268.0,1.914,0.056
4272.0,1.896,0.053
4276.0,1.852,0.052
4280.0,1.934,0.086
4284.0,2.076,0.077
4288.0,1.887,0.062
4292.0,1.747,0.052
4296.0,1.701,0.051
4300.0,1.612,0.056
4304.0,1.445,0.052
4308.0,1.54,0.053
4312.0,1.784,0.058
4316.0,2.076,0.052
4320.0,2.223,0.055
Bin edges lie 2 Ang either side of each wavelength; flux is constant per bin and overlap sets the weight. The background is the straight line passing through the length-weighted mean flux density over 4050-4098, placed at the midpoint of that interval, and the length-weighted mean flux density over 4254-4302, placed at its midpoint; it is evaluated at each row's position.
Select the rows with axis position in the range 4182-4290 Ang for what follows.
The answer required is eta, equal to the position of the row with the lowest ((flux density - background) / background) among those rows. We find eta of 4184.0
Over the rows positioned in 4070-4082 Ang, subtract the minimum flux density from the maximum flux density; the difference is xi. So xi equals 0.17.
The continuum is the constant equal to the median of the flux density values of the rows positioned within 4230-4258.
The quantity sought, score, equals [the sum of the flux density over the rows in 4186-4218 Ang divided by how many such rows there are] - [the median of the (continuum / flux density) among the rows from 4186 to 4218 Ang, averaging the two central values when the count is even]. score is 0.80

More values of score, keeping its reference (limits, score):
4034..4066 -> 0.68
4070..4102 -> 0.83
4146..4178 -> 0.72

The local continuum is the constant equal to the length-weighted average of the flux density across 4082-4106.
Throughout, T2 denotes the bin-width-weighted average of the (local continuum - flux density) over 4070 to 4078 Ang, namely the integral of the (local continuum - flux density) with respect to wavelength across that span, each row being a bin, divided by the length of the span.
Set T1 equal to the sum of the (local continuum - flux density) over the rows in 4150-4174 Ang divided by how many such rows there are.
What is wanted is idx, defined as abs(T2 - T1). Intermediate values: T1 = 0.06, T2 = 0.16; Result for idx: 0.11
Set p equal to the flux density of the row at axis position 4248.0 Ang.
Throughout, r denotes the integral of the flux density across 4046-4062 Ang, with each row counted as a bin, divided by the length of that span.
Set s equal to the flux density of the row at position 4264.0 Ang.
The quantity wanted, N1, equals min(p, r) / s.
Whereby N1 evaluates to 0.8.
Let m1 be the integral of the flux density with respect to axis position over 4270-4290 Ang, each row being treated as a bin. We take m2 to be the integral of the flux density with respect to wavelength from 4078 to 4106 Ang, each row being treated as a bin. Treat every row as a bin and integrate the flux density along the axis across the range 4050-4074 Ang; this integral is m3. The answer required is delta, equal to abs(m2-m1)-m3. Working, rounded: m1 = 39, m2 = 54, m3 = 43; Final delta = -27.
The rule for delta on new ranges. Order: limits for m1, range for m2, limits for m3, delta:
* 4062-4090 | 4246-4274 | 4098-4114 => -25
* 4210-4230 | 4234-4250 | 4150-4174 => -41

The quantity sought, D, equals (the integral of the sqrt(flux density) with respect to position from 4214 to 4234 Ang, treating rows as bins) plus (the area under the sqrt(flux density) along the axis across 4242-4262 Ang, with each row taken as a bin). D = 56.3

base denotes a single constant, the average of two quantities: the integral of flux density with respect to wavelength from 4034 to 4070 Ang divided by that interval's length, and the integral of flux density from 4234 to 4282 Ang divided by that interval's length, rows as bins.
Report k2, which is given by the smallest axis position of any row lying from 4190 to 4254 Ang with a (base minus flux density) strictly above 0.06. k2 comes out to 4196.0 Ang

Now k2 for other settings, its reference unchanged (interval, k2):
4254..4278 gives 4276.0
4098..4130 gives 4100.0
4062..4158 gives 4064.0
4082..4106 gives 4100.0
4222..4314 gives 4224.0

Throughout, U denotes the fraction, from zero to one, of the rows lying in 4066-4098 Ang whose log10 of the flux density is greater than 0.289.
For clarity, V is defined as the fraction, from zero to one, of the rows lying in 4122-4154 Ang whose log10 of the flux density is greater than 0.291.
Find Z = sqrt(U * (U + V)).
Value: 0.56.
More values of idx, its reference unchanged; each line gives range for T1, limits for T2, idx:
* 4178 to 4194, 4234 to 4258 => 0.25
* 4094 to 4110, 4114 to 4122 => 0.26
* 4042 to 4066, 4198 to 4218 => 0.12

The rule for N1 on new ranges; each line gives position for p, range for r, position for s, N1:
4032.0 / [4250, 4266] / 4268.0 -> 1.0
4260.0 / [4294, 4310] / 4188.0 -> 0.8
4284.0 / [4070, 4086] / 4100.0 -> 1.1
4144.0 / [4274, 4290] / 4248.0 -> 0.8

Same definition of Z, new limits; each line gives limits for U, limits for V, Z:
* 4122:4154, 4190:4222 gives 0.25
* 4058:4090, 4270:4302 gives 0.31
